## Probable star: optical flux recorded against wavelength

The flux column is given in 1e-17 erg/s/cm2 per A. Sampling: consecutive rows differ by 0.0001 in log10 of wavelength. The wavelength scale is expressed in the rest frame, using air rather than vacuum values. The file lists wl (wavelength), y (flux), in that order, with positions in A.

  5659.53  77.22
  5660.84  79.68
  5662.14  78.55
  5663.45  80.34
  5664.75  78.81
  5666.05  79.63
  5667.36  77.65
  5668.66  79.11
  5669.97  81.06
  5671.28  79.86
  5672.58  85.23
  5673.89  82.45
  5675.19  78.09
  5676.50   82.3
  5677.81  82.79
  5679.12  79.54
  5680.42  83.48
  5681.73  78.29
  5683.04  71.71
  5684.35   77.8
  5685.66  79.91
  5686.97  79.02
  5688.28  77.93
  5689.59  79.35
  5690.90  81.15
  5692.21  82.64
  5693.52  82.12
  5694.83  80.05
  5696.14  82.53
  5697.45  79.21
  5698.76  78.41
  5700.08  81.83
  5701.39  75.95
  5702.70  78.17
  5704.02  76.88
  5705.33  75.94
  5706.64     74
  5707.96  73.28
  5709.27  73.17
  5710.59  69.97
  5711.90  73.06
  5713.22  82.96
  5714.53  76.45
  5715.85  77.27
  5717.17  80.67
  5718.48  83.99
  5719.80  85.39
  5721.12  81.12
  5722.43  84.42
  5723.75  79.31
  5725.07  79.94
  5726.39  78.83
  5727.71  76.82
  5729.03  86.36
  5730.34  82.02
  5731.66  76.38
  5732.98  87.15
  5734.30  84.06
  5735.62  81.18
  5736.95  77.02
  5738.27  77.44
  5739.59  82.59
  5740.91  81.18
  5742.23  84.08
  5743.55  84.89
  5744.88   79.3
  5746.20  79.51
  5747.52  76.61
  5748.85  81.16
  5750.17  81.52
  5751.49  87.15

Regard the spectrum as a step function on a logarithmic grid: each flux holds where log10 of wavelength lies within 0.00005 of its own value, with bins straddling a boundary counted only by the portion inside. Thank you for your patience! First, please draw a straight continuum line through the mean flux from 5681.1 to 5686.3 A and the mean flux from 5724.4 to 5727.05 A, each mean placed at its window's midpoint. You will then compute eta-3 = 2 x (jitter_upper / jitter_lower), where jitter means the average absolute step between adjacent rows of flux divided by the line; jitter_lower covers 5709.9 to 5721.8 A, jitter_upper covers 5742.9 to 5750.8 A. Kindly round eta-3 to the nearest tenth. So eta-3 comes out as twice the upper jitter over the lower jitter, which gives 1.3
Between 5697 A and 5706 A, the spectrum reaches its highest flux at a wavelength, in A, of 5700.08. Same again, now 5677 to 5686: 5680.42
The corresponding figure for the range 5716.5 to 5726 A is 5719.80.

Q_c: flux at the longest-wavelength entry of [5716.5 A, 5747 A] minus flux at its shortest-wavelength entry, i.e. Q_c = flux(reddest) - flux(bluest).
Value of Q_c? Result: -1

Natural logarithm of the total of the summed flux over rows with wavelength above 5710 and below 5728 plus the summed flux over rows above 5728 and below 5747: 7.72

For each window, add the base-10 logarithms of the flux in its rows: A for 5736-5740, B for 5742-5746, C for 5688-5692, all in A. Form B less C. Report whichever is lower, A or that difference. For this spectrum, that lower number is 0.05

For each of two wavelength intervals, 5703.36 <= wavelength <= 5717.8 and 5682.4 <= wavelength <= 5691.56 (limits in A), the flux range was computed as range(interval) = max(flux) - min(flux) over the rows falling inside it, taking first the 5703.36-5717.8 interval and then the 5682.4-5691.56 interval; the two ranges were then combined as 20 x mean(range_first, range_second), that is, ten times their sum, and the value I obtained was 224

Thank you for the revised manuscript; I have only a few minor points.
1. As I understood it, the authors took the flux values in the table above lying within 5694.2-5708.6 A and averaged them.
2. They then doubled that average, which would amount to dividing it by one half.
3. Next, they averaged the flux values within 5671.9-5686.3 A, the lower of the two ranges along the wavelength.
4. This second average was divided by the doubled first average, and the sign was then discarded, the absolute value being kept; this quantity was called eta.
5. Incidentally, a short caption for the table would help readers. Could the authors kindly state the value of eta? 0.515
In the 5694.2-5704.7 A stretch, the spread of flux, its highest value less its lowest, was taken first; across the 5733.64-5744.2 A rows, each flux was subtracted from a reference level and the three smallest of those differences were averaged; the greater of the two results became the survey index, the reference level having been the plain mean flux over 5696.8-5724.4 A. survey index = 6.6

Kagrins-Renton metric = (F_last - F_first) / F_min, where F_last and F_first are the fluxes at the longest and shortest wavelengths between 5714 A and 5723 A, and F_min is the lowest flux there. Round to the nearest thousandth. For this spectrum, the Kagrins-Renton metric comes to 0.104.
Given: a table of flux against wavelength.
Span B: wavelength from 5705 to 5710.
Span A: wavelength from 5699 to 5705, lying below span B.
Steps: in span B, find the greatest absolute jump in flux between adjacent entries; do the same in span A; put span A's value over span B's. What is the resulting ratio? 3.0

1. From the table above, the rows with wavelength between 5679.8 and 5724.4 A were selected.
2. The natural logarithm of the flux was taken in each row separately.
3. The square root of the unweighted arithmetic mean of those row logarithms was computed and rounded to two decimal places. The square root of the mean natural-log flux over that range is 2.09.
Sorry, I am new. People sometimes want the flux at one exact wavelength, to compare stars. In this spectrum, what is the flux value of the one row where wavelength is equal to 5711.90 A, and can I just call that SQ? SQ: 73.06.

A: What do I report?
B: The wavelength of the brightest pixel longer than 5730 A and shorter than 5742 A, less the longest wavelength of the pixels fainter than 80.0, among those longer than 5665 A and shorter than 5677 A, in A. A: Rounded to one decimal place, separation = 57.8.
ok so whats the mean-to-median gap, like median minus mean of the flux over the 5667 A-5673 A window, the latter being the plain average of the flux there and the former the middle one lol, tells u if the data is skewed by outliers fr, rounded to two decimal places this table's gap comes -0.72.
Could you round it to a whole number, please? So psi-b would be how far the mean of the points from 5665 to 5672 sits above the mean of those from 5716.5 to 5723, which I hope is -4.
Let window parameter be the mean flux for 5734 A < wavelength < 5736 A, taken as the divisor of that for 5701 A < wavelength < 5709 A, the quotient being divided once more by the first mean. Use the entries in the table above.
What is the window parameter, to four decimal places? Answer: 0.0111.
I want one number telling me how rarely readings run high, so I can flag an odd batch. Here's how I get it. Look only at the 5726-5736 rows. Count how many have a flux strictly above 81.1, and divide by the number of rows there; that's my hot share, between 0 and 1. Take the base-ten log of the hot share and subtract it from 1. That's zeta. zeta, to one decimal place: 1.2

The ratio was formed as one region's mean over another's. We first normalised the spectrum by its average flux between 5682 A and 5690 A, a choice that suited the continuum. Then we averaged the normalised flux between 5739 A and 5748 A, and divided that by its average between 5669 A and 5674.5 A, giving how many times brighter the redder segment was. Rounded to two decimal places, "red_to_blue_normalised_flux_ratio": 0.99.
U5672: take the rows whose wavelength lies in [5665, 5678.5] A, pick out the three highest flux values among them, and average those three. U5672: 83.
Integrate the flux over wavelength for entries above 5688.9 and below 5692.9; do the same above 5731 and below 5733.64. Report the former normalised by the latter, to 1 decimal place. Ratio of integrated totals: 1.5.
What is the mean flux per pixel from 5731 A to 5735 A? 82.5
